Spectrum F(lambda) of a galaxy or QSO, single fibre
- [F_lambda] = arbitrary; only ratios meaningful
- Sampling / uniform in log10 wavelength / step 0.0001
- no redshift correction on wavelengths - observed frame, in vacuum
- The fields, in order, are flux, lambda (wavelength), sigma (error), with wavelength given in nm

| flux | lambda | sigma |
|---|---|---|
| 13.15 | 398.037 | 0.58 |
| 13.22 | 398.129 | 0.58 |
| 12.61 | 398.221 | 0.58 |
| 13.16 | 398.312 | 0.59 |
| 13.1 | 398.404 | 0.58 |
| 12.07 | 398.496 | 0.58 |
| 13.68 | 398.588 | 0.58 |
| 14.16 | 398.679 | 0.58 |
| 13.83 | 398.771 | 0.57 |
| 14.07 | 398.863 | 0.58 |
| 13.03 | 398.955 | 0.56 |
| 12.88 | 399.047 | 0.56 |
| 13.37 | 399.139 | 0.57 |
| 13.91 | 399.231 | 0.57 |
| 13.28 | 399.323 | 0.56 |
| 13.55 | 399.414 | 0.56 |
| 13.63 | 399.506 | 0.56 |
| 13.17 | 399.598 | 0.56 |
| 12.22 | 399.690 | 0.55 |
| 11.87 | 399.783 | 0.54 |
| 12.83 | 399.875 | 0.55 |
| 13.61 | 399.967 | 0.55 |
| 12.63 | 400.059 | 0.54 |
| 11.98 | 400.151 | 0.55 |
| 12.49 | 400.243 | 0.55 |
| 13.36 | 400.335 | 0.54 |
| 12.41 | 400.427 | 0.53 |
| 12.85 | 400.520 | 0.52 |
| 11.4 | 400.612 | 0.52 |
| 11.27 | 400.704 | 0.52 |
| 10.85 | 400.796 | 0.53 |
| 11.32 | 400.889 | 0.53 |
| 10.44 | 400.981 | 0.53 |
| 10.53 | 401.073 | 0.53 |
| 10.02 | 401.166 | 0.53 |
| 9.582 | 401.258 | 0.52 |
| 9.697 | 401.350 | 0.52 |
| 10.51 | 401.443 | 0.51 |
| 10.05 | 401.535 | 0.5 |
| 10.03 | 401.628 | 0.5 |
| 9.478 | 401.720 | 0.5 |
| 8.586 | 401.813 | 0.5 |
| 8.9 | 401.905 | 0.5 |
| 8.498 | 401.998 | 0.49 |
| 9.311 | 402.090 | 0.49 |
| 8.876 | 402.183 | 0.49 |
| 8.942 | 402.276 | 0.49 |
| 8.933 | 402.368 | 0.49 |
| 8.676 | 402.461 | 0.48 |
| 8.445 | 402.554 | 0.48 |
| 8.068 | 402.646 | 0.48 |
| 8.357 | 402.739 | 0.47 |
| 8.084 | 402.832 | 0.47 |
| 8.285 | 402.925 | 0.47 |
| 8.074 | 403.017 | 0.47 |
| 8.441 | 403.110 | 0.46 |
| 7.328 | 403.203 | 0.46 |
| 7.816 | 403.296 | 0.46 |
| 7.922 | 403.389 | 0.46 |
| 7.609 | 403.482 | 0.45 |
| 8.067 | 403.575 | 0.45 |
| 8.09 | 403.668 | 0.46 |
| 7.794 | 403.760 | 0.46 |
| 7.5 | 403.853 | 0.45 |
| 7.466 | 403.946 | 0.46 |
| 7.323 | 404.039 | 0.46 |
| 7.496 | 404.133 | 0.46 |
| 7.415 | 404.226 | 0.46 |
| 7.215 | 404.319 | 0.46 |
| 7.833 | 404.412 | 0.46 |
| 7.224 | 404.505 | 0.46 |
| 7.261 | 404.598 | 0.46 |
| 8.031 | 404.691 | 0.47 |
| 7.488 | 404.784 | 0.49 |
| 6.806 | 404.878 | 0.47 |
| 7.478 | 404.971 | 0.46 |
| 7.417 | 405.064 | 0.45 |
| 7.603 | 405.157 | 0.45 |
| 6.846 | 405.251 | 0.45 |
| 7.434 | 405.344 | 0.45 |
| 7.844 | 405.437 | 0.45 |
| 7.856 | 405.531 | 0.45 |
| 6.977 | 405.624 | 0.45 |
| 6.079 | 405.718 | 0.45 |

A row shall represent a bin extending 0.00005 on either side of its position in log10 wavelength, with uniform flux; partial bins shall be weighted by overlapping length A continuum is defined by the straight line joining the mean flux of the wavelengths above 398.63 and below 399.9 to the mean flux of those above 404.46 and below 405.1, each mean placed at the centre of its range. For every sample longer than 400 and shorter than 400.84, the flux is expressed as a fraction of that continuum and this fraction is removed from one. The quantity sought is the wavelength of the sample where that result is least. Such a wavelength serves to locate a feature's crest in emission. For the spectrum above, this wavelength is 400.335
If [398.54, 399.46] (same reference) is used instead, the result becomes 399.231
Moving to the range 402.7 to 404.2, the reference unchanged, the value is 403.668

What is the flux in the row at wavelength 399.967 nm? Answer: 13.61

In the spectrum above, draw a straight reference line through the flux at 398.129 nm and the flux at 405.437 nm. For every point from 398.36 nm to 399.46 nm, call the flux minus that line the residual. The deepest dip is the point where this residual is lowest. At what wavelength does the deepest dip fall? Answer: 398.496 nm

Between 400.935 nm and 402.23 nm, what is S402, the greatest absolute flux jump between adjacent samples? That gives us 0.89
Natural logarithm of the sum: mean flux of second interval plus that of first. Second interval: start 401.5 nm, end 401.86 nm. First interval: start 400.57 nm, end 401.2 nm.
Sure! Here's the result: 3.01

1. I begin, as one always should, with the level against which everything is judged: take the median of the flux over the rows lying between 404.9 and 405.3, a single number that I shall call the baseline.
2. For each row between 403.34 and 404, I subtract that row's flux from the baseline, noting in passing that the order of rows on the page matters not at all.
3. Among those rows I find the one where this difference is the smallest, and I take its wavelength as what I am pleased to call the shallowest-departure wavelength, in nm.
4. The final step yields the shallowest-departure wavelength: 403.668 nm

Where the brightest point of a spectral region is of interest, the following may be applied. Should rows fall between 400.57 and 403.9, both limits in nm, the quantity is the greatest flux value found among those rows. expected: 11.4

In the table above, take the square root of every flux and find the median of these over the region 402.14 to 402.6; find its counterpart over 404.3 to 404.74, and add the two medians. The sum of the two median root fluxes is 5.7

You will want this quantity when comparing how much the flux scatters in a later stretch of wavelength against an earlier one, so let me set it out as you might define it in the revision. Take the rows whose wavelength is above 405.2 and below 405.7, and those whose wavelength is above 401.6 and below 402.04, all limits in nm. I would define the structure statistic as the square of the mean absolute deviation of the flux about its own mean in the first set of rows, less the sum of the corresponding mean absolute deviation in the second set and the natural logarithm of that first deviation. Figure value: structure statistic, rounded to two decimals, 0.58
